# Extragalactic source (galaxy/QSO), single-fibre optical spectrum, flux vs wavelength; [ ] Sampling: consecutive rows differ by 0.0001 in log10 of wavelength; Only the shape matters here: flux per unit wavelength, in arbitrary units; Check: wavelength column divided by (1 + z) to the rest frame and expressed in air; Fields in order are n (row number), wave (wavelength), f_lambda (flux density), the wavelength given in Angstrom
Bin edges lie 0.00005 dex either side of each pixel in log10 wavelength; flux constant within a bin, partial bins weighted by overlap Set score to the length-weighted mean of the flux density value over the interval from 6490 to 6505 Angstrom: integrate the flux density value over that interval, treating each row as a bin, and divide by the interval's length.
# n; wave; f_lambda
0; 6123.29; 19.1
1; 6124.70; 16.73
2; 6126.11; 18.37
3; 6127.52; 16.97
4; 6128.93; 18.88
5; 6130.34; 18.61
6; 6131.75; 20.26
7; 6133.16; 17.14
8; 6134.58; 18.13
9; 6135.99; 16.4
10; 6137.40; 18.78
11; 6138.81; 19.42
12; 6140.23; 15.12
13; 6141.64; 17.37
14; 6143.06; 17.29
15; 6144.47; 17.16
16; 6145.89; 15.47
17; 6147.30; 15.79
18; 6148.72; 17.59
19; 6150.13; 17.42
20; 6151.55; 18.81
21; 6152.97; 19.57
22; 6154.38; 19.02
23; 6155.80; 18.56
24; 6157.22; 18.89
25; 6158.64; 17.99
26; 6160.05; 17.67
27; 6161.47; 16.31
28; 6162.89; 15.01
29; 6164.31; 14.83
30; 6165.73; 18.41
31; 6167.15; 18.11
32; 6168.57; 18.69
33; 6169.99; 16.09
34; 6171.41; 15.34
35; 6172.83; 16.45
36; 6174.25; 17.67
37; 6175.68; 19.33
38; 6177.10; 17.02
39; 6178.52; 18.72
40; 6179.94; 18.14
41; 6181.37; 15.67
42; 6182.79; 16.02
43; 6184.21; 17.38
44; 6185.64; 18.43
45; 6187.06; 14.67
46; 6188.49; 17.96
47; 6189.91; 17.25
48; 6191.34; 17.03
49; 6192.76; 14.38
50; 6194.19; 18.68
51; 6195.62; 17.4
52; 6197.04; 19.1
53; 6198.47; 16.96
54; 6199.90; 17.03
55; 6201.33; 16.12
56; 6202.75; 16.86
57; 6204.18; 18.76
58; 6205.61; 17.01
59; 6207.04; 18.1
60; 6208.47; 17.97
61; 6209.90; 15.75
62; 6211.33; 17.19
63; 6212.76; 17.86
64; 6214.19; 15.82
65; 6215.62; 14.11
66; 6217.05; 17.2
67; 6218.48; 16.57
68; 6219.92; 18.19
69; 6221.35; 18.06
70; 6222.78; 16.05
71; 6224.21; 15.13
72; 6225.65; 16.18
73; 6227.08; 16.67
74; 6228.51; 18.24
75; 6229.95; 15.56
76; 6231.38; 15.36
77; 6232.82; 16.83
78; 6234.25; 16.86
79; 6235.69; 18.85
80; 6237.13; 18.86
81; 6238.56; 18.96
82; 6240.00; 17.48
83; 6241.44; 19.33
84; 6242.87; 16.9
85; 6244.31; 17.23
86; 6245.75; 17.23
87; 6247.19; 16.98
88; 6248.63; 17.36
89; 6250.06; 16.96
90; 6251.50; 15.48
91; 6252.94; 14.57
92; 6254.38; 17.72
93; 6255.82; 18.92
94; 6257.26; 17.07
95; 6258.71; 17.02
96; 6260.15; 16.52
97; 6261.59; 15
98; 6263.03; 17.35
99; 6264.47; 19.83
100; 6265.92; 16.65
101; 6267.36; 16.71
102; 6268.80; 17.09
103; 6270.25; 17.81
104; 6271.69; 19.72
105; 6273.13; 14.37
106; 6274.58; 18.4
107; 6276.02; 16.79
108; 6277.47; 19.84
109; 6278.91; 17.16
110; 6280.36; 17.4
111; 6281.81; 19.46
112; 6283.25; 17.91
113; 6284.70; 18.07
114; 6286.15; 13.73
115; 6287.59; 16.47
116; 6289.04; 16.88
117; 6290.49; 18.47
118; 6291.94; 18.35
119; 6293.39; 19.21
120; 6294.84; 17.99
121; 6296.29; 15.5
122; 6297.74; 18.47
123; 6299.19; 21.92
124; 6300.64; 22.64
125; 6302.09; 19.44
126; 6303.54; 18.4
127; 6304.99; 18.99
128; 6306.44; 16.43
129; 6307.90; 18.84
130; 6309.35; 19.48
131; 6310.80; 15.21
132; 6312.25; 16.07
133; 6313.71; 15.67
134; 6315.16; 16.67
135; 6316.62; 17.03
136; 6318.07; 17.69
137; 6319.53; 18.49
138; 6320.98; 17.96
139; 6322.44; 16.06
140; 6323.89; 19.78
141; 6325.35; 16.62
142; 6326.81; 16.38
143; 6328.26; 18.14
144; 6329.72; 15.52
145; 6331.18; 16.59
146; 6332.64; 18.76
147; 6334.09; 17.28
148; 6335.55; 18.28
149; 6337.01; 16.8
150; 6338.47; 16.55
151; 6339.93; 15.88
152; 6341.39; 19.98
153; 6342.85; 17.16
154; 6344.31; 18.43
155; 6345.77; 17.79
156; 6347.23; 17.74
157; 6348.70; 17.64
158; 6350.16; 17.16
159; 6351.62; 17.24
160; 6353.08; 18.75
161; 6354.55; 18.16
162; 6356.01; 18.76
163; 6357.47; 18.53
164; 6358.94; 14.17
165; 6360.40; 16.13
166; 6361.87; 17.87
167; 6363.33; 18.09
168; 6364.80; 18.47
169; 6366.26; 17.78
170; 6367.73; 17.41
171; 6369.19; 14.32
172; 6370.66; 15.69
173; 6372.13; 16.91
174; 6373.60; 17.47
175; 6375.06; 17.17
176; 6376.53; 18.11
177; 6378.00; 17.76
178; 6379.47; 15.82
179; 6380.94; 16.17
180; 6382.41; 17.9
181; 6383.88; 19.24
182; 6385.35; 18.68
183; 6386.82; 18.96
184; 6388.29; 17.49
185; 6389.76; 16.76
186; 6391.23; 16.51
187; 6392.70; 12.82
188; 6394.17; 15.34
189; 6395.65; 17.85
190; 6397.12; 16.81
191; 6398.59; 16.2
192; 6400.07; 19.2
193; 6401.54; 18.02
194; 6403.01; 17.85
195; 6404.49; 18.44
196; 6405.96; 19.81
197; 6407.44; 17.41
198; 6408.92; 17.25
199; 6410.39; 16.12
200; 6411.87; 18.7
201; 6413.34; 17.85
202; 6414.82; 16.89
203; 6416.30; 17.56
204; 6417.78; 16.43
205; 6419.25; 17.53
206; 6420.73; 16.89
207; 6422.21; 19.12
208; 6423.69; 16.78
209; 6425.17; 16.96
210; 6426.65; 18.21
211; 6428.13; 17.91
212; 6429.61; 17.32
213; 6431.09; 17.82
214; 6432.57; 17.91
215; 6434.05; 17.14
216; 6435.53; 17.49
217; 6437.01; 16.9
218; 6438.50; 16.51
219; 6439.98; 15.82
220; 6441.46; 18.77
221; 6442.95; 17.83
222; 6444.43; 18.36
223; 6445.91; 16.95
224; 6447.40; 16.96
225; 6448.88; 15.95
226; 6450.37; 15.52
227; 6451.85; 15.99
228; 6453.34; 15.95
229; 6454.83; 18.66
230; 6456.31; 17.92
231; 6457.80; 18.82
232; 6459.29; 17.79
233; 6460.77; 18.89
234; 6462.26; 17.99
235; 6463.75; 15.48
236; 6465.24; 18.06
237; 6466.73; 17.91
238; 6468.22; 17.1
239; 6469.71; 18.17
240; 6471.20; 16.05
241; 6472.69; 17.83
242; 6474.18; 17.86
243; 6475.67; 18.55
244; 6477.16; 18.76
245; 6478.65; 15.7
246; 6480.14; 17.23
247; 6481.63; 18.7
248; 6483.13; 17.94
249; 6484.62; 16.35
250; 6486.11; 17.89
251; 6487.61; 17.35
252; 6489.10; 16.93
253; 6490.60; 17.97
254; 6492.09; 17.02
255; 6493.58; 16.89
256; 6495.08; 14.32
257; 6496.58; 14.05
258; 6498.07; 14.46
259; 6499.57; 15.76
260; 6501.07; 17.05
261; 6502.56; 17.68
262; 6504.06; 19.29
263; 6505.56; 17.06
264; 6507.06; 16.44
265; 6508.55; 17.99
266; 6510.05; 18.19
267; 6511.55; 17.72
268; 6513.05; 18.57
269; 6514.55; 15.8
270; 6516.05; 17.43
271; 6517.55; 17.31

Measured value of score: 16.4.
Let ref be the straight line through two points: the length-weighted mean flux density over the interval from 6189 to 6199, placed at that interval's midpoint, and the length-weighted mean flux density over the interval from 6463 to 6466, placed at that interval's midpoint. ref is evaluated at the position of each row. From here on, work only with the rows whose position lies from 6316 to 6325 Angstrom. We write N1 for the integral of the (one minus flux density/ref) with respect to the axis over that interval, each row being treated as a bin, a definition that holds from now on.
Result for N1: -0.40 Angstrom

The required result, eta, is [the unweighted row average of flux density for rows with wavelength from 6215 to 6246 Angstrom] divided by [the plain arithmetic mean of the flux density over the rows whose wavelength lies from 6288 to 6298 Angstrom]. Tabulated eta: 0.96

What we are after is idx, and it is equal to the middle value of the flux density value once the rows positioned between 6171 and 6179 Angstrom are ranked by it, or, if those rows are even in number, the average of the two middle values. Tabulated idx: 17.3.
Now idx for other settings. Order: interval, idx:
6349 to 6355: 17.7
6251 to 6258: 17.1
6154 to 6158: 18.9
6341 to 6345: 18.4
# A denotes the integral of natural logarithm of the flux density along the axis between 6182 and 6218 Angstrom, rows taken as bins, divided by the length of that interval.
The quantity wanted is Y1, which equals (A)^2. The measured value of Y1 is 8.01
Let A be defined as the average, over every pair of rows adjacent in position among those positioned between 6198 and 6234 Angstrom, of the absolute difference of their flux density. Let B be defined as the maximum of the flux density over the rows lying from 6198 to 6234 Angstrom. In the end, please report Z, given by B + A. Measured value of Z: 20.0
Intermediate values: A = 1.27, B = 18.76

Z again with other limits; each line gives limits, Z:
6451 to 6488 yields 20.1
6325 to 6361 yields 21.3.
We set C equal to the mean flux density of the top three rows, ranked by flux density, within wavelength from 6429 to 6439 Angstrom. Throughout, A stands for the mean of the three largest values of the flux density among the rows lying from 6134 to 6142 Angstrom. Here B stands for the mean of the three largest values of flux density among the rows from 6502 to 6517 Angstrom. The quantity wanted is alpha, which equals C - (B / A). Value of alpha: 16.7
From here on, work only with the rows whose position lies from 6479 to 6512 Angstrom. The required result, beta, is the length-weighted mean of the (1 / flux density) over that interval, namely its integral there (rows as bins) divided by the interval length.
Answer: 0.0593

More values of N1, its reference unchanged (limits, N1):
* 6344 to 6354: -0.48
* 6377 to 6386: -0.36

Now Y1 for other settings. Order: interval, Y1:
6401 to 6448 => 8.20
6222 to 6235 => 7.80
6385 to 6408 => 8.12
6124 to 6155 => 8.26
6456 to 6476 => 8.25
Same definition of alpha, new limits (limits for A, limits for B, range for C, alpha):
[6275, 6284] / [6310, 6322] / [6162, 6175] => 17.5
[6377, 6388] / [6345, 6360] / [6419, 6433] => 17.4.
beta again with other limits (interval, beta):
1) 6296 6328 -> 0.0564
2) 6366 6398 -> 0.0595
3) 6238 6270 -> 0.0584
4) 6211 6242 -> 0.0590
